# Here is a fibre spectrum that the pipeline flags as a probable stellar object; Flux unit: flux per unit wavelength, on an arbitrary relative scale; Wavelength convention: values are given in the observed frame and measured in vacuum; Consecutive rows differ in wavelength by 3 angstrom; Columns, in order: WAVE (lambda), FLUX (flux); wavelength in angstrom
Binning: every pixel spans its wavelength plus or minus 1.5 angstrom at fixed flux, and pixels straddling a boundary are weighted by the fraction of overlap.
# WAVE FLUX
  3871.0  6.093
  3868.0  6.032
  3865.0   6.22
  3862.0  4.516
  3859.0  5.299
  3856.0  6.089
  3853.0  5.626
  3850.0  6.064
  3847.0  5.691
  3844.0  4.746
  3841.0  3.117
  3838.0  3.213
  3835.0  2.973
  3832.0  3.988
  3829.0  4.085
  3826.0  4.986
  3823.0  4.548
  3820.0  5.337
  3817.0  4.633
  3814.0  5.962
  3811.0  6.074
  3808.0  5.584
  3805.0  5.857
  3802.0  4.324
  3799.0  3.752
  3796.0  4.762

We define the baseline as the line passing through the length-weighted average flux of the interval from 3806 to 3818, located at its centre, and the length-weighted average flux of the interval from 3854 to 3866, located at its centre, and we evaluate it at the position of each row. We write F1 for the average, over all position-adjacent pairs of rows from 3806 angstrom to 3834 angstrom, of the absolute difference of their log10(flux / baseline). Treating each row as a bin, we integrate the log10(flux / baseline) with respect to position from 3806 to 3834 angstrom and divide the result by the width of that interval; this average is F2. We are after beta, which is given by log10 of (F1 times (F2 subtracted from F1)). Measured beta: -2.25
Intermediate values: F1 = 0.053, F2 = -0.05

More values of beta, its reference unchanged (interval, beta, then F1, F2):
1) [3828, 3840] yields -1.83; 0.057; -0.20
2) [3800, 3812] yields -2.25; 0.063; -0.03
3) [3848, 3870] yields -2.58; 0.058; 0.01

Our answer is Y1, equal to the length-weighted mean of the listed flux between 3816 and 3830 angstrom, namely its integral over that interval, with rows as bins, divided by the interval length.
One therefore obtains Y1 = 4.7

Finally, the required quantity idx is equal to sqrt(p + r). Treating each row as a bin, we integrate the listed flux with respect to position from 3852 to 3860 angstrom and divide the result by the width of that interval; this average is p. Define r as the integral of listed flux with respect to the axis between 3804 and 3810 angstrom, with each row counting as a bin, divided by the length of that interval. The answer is 3.38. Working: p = 5.70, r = 5.7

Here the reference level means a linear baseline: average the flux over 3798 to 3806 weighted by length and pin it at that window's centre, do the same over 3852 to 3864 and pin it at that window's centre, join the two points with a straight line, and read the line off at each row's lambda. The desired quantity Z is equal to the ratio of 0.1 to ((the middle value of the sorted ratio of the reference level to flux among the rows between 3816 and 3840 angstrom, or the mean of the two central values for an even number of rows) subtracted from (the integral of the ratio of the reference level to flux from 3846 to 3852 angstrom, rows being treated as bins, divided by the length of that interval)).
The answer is -0.4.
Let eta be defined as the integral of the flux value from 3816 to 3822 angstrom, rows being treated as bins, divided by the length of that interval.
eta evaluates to 5.0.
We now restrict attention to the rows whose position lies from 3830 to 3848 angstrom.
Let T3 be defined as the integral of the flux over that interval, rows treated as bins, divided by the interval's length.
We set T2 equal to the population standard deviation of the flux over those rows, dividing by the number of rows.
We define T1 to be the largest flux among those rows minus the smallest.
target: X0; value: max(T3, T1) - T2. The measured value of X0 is 2.9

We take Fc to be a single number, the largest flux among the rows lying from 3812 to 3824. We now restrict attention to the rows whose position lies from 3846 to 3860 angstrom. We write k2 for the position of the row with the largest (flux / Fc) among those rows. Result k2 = 3856.0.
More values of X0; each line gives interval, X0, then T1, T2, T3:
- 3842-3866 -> 4.9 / 1.7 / 0.6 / 5.47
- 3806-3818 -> 5.0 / 1.4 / 0.6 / 5.61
